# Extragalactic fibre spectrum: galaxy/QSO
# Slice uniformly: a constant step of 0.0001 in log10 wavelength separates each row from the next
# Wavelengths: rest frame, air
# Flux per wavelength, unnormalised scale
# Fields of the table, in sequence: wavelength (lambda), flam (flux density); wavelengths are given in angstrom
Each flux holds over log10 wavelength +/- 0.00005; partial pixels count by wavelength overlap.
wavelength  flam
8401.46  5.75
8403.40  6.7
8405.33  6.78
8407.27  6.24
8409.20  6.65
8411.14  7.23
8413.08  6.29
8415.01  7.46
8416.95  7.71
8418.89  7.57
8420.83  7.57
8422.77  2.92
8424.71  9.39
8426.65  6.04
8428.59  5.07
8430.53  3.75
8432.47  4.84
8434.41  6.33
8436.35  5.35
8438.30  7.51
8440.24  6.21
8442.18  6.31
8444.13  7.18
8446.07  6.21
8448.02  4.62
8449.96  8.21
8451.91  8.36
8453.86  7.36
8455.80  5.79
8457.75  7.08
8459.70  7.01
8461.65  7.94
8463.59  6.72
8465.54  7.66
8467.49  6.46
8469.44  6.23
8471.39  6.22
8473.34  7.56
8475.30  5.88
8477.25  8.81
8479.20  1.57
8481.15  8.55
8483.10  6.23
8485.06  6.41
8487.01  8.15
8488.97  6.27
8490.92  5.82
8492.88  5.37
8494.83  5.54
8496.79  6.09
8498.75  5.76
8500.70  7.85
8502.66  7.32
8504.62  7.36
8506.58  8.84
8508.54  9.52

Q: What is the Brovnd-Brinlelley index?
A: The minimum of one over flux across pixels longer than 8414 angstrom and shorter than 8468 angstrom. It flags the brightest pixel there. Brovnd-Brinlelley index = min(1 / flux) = 0.106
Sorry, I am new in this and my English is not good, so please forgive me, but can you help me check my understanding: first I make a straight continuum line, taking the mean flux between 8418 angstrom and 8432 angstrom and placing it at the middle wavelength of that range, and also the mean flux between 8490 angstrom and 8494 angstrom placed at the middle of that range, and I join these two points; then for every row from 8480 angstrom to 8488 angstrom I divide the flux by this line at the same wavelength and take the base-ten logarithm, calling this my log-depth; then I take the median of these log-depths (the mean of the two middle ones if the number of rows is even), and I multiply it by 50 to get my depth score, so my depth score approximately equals 5.4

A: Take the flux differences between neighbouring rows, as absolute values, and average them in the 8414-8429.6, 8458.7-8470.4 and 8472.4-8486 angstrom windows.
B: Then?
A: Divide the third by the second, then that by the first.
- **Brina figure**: 1.7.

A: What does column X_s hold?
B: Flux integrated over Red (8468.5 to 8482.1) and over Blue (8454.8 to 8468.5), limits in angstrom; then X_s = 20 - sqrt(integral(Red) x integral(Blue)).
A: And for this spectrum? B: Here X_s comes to -71.1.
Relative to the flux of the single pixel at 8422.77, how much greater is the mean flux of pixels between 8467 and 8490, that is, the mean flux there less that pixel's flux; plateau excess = 3.6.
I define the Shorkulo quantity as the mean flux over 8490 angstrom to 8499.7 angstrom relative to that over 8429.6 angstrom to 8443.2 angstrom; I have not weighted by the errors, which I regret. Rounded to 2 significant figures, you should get 0.99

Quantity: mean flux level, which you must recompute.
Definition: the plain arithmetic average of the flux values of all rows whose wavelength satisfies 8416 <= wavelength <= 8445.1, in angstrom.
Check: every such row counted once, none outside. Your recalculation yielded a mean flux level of 6.25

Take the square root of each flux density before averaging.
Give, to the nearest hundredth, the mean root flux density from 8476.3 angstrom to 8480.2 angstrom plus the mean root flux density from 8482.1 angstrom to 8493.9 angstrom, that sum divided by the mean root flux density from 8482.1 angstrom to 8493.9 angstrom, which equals 1.84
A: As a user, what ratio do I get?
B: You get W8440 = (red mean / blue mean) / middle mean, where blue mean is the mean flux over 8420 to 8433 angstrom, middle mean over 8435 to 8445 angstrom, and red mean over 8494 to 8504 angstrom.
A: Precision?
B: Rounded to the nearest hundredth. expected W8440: 0.18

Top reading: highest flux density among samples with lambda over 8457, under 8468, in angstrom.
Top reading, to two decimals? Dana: 7.94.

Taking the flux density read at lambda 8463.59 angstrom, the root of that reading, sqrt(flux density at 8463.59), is 2.59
